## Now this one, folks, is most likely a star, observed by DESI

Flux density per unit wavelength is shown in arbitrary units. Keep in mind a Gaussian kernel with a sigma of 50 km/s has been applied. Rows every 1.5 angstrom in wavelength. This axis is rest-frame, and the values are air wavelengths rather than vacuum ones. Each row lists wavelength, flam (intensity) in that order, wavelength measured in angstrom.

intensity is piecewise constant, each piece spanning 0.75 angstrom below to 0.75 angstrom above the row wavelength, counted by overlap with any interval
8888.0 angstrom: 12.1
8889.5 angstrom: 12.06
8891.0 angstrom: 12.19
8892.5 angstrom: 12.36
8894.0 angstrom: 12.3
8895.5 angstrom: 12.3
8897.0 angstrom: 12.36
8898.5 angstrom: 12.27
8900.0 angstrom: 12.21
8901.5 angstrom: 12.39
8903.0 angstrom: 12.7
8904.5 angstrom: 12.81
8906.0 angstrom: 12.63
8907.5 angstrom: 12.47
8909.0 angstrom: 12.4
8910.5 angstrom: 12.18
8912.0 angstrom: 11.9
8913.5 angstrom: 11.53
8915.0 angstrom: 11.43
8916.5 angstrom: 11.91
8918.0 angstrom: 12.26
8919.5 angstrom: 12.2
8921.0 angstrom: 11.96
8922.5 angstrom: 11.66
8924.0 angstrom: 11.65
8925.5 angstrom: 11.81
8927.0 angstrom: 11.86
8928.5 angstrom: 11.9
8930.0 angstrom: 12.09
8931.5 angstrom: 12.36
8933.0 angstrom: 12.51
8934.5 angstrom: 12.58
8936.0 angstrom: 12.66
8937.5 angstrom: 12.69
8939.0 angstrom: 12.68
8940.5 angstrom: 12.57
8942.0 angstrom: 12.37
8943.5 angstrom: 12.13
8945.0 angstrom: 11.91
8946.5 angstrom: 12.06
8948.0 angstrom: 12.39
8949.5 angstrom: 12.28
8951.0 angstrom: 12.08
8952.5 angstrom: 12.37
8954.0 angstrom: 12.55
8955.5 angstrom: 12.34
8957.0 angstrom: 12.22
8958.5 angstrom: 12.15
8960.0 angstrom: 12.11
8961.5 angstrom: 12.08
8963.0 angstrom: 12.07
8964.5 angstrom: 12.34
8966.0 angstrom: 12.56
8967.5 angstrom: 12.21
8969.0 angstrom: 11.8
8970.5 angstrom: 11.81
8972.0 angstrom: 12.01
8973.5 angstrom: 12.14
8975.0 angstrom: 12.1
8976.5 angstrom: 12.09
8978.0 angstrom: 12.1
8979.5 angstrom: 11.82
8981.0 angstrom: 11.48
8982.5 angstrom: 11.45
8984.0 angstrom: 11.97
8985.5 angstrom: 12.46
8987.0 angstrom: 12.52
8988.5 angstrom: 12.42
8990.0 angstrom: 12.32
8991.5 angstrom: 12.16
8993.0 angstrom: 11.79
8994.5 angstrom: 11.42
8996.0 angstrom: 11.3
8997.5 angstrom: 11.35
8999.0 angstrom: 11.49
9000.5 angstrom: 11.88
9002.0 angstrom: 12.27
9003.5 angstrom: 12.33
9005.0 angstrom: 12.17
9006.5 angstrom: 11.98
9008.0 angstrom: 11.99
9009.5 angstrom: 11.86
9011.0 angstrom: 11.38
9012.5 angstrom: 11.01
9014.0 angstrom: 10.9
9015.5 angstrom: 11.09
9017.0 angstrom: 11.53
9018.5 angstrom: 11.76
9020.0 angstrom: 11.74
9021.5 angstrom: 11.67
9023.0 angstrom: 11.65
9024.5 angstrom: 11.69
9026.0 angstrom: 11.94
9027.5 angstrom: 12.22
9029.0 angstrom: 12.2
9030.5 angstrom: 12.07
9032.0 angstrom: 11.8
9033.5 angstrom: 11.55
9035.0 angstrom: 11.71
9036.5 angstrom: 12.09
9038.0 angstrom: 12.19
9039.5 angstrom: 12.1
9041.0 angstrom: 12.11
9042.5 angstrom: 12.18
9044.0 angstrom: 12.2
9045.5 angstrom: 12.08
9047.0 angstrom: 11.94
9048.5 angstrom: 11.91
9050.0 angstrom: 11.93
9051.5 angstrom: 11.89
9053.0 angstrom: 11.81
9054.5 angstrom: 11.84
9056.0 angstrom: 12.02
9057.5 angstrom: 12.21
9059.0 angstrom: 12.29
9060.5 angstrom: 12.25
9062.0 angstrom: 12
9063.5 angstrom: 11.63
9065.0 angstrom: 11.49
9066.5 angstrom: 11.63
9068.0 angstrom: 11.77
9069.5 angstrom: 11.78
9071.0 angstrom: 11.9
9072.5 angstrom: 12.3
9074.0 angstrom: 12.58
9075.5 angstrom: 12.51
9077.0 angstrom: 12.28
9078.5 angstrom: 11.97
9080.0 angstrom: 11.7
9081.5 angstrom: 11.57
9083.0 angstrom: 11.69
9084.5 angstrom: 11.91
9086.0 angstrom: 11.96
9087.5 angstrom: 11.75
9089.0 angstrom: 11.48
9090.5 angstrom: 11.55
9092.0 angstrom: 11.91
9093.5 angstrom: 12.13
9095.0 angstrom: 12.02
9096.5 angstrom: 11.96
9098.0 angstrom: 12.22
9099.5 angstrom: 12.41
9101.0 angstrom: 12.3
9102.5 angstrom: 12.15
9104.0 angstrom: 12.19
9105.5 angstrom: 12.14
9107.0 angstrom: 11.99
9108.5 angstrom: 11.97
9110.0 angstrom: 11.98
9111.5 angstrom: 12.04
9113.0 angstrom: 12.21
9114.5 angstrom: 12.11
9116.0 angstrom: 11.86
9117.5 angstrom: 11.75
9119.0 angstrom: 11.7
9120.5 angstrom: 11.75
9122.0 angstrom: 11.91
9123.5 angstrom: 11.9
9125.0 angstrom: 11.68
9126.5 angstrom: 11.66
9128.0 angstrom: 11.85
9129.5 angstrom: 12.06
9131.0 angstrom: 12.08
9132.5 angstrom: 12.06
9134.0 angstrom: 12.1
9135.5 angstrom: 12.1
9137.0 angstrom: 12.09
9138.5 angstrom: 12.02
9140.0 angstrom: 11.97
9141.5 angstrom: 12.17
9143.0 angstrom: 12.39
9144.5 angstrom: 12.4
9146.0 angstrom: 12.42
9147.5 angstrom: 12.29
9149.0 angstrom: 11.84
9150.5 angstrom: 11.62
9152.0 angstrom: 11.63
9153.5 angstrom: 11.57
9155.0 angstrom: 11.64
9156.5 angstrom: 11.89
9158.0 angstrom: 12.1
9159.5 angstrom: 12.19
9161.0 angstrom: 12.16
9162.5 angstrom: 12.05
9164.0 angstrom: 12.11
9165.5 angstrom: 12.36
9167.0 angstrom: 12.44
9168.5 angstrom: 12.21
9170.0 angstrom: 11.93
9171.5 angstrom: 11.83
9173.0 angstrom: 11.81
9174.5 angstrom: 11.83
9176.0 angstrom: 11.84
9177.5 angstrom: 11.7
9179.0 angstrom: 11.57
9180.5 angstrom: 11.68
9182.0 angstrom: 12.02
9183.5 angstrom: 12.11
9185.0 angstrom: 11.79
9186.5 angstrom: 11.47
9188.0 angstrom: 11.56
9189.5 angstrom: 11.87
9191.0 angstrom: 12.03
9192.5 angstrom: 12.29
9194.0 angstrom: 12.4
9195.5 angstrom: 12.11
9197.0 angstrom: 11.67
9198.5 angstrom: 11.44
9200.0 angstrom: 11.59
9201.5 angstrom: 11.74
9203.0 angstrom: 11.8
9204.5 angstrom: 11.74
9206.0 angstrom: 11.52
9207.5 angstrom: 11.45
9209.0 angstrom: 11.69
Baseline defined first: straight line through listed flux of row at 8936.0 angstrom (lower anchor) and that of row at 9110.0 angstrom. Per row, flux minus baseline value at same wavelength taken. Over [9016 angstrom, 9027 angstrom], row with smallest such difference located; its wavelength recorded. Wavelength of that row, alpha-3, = 9017.0 angstrom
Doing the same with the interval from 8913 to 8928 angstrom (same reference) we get 8915.0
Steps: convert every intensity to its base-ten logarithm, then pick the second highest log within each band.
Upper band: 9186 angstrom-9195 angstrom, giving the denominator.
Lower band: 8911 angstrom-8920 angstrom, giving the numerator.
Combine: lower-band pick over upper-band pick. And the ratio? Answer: 1.00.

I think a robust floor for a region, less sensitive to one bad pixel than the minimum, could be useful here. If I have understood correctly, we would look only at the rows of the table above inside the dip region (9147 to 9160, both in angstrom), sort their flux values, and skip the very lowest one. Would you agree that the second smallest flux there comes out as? 11.62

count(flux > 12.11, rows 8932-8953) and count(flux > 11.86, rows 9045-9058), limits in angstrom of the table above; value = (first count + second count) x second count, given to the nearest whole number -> 126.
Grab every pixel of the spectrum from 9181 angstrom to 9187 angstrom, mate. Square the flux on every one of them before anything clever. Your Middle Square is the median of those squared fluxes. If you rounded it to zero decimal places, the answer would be 142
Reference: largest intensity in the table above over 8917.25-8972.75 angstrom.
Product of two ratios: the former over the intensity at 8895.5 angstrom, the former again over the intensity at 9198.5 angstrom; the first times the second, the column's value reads 1.14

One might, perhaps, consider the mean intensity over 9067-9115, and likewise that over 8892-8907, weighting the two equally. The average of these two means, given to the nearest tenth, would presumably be 12.2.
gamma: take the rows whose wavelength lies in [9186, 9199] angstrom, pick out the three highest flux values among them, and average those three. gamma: 12.27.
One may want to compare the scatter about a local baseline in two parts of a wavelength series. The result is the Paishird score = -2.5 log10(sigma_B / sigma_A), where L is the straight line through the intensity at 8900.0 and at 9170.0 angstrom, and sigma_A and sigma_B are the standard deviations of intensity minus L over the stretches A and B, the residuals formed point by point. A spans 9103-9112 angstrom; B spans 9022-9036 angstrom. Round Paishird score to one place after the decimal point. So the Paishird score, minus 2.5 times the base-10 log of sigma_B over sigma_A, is -1.1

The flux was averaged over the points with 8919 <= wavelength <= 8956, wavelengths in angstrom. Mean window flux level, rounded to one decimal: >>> 12.2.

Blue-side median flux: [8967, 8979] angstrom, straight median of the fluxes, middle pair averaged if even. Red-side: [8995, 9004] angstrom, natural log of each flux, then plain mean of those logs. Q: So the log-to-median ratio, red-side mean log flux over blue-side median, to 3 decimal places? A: 0.204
